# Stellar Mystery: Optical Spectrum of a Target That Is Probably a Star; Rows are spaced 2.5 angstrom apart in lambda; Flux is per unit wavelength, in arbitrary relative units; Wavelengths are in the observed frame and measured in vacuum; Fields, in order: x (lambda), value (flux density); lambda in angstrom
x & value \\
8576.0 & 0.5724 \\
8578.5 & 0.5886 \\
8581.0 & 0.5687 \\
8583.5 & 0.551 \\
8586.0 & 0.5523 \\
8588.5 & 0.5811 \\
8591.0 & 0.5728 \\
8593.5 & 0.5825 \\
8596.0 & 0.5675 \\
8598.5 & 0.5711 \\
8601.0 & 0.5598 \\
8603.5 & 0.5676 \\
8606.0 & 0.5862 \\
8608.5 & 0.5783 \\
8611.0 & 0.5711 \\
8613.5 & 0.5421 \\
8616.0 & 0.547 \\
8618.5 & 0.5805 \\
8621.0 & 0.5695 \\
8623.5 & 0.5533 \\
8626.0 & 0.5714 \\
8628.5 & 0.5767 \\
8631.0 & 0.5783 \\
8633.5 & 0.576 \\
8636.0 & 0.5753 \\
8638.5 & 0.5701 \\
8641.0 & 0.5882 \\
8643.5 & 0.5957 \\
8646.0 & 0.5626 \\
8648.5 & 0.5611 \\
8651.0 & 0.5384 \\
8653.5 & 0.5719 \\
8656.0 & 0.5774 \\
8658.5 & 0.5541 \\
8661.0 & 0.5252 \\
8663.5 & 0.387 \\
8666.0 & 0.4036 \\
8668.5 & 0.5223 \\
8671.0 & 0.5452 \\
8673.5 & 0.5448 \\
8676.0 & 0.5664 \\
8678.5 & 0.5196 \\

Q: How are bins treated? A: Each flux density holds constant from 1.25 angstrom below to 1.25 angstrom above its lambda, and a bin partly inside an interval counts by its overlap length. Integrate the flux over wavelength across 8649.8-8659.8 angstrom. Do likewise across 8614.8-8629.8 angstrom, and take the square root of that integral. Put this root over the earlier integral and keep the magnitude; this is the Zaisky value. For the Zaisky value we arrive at 0.52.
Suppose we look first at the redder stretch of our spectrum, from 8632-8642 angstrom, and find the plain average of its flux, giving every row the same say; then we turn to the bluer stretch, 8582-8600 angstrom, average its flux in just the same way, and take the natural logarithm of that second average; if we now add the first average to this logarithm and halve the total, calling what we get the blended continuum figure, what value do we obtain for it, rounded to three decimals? 0.006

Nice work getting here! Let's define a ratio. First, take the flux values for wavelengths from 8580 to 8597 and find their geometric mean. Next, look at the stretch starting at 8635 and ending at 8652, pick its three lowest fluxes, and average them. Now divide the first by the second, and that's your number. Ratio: 1.02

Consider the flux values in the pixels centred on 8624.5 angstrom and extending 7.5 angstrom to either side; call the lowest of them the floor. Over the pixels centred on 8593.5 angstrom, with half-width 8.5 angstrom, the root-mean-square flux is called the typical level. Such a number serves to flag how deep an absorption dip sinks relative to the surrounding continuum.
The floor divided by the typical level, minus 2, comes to -1.03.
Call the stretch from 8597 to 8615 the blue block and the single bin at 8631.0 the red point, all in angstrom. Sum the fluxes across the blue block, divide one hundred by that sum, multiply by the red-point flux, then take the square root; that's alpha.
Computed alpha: 3.81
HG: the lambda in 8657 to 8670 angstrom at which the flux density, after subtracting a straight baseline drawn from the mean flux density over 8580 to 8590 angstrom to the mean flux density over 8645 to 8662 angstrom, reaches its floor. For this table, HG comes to 8663.5 angstrom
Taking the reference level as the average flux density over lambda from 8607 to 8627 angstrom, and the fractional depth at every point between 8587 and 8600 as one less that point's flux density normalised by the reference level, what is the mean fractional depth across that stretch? -0.02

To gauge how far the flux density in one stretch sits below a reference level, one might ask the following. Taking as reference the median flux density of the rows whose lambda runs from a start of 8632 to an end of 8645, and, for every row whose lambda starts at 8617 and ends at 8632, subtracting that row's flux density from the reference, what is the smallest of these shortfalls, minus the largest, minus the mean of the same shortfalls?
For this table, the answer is -0.032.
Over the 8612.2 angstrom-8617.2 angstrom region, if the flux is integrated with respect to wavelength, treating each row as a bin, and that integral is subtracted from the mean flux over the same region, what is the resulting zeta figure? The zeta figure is -2.2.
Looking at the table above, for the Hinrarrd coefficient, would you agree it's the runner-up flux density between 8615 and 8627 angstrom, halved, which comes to 0.286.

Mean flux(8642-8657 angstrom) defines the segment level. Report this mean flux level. 0.568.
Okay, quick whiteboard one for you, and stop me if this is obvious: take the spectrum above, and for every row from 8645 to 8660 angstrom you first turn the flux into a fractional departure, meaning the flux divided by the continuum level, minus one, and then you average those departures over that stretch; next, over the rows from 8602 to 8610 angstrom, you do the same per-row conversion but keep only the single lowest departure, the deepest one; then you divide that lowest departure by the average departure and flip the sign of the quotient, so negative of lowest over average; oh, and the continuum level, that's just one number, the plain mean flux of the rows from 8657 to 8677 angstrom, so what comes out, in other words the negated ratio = -1.1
